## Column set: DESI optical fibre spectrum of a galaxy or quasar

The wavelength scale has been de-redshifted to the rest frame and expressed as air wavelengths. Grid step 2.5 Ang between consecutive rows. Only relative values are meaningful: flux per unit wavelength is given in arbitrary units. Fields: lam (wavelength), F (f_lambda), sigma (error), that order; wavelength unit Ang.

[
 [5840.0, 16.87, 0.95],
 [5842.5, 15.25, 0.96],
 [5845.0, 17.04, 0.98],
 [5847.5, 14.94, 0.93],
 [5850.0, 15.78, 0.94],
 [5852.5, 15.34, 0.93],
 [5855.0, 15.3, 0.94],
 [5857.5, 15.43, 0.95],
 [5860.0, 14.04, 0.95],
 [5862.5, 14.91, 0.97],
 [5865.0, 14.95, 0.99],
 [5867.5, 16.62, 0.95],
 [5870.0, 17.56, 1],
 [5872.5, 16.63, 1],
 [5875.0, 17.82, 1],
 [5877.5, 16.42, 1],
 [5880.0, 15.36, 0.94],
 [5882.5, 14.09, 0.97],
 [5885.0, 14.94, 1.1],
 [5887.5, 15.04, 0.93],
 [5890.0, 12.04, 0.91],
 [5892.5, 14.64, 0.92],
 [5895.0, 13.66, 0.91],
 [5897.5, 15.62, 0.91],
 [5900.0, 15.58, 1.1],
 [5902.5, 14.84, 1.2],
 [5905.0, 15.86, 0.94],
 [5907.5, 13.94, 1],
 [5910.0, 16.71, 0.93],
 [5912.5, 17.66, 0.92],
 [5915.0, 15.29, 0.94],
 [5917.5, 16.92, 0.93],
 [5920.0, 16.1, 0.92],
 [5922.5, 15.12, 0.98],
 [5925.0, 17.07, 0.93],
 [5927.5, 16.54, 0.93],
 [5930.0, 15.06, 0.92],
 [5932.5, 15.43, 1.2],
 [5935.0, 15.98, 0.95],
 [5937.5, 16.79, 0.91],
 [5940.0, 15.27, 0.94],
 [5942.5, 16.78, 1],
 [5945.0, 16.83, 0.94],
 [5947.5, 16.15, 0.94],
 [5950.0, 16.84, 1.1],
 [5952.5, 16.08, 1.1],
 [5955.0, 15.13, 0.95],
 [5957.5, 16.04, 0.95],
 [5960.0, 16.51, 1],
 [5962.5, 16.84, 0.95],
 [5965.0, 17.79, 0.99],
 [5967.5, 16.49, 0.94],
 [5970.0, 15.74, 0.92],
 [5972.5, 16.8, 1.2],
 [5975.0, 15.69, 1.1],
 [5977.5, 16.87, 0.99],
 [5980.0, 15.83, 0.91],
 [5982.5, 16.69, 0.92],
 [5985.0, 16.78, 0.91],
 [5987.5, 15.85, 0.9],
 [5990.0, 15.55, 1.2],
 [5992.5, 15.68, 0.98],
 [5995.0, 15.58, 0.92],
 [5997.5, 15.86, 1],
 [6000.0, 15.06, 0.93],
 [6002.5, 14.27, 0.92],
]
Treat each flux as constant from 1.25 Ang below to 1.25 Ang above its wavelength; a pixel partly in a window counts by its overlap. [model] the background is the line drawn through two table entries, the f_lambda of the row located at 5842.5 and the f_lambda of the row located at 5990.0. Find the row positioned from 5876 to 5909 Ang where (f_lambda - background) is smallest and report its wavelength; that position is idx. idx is 5890.0 Ang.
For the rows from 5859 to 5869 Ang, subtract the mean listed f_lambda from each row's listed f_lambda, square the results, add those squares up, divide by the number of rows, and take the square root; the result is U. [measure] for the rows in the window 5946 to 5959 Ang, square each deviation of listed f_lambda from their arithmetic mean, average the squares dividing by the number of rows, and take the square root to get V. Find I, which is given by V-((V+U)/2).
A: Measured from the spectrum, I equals -0.19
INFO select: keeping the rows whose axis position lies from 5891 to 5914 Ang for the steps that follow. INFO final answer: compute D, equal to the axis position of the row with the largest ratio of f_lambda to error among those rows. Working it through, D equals 5912.5 Ang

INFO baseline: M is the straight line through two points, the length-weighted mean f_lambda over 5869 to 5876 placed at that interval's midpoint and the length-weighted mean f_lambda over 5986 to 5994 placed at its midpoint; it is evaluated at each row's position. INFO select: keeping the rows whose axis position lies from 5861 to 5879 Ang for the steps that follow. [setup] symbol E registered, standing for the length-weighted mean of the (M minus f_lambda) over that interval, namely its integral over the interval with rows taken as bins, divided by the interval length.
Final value 1.0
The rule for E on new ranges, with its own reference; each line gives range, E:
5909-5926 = 0.3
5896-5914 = 1.2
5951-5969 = -0.3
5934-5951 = 0.0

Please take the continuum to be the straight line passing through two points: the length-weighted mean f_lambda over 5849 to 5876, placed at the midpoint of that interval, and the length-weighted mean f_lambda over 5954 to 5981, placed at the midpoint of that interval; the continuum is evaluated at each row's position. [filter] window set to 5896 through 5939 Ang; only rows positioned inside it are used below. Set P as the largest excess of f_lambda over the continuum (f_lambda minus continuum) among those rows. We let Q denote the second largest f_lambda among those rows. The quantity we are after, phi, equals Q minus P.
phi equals 15.5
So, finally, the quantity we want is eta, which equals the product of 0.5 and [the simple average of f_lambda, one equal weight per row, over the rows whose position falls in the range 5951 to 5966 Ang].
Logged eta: 8.20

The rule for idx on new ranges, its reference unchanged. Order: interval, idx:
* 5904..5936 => 5907.5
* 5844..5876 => 5860.0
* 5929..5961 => 5930.0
